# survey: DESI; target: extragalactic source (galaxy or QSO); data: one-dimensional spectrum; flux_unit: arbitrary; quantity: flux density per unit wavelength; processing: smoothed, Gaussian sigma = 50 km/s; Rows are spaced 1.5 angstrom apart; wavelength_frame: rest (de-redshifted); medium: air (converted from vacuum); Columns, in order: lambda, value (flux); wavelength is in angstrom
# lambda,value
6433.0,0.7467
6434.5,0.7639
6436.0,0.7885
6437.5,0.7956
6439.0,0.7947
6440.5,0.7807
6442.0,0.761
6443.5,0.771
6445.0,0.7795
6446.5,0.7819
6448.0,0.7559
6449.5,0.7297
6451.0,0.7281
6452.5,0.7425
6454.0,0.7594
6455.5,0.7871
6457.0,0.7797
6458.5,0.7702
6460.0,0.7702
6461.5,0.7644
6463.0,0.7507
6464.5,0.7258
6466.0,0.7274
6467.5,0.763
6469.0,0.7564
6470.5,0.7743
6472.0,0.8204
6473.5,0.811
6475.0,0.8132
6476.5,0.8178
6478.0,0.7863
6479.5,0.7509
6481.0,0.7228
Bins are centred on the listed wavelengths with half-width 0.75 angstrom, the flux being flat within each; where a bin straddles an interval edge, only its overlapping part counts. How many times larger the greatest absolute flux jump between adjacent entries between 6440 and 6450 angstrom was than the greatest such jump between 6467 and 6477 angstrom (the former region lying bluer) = 0.6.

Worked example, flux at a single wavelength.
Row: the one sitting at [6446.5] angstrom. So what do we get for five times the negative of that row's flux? -3.91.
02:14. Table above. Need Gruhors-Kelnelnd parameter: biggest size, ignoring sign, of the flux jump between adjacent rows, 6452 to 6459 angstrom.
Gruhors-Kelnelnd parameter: 0.0277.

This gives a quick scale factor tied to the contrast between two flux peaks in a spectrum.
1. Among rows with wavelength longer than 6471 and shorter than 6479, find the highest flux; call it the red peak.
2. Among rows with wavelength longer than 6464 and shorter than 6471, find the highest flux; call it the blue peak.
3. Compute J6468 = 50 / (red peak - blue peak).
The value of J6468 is 1085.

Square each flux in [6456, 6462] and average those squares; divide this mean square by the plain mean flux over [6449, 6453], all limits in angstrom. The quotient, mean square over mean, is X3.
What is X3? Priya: 0.81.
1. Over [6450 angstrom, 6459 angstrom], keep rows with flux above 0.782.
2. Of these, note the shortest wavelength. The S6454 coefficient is 6455.5 angstrom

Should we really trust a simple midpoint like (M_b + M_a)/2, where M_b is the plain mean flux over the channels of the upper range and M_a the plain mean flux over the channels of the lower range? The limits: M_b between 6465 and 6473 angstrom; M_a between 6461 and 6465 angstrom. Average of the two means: 0.758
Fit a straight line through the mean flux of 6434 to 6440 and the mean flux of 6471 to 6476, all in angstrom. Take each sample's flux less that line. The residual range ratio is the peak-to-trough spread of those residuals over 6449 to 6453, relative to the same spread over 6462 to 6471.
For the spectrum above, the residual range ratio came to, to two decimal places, 0.30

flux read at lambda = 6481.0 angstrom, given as 0.7228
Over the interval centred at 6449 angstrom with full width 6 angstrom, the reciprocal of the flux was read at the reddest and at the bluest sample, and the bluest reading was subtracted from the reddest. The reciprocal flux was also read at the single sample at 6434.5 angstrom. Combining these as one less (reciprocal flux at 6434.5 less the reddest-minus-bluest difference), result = -0.21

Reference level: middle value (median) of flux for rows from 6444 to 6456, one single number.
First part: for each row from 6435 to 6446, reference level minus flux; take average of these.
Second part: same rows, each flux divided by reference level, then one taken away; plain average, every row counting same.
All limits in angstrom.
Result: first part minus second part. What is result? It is -0.055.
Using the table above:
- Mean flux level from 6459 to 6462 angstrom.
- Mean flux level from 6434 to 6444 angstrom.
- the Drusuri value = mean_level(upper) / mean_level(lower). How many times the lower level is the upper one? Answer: 0.98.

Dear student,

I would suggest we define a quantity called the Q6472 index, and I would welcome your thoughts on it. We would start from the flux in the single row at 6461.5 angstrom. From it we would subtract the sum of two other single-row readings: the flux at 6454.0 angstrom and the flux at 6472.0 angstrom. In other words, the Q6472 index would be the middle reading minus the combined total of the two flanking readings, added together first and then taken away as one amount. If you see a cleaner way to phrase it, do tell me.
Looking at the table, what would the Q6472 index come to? -0.815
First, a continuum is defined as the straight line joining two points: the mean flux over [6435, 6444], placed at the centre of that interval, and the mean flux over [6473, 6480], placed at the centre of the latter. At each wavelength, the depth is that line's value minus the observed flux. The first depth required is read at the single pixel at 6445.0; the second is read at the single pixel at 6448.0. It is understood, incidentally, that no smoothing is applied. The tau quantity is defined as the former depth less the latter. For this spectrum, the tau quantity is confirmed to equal -0.025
